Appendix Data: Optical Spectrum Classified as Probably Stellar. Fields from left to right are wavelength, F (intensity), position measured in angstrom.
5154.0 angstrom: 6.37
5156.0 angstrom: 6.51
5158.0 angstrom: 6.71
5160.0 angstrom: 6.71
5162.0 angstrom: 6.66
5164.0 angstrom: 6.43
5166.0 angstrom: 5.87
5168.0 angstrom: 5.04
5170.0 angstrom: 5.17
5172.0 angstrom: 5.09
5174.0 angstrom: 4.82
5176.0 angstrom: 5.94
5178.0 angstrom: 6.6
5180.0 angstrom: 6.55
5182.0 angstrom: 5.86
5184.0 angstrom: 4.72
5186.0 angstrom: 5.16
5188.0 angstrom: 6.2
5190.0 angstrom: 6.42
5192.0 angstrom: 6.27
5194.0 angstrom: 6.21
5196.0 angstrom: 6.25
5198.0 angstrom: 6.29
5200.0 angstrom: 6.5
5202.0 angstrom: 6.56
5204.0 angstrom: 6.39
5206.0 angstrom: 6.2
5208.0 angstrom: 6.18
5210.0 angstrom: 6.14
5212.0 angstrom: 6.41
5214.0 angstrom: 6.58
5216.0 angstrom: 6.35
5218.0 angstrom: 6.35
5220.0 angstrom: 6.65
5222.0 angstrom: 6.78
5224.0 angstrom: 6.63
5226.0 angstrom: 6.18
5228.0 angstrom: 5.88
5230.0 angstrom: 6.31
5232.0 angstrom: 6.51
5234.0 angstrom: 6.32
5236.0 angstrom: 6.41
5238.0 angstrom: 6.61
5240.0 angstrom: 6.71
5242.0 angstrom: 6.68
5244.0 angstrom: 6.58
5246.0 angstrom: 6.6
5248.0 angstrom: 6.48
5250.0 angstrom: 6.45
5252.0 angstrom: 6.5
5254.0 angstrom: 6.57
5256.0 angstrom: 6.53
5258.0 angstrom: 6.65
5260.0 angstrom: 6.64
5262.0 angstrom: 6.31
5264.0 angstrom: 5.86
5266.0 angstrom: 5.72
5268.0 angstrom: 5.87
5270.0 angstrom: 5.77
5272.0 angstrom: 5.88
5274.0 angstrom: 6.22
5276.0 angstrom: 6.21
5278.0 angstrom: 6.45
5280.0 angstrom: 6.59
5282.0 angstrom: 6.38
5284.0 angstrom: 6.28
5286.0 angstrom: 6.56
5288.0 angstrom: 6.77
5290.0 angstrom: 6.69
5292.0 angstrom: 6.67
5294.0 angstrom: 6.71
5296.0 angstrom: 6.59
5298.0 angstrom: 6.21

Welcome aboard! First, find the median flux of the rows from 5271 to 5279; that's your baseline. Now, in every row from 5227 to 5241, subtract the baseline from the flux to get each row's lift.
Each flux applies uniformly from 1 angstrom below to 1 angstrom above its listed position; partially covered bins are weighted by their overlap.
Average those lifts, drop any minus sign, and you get 0.18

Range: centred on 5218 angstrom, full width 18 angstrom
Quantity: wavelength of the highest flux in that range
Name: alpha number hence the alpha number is 5222.0 angstrom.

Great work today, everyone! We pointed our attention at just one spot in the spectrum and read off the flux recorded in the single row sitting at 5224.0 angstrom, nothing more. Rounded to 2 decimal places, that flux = 6.63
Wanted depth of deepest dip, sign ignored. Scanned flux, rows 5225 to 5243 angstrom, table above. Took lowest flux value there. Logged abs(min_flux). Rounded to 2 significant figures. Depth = 5.9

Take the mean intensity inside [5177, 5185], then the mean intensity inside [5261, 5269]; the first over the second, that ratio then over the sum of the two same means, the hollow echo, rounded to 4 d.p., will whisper 0.0841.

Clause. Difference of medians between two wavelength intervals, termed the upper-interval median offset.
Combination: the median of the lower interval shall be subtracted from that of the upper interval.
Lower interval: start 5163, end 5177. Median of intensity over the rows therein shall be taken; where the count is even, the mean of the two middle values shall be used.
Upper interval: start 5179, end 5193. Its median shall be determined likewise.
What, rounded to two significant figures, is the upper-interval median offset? 1.0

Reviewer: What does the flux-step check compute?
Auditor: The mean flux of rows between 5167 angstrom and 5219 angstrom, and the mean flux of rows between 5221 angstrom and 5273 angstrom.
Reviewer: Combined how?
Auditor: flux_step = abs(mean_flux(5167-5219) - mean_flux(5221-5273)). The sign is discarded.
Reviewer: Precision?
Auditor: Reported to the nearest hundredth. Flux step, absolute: 0.35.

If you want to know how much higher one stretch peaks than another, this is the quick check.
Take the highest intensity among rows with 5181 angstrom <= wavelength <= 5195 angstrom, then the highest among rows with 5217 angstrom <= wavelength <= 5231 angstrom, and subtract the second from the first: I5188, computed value -0.4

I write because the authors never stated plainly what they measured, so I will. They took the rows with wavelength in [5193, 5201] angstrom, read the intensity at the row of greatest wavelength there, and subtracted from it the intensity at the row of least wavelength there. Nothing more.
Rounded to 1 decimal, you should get 0.3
